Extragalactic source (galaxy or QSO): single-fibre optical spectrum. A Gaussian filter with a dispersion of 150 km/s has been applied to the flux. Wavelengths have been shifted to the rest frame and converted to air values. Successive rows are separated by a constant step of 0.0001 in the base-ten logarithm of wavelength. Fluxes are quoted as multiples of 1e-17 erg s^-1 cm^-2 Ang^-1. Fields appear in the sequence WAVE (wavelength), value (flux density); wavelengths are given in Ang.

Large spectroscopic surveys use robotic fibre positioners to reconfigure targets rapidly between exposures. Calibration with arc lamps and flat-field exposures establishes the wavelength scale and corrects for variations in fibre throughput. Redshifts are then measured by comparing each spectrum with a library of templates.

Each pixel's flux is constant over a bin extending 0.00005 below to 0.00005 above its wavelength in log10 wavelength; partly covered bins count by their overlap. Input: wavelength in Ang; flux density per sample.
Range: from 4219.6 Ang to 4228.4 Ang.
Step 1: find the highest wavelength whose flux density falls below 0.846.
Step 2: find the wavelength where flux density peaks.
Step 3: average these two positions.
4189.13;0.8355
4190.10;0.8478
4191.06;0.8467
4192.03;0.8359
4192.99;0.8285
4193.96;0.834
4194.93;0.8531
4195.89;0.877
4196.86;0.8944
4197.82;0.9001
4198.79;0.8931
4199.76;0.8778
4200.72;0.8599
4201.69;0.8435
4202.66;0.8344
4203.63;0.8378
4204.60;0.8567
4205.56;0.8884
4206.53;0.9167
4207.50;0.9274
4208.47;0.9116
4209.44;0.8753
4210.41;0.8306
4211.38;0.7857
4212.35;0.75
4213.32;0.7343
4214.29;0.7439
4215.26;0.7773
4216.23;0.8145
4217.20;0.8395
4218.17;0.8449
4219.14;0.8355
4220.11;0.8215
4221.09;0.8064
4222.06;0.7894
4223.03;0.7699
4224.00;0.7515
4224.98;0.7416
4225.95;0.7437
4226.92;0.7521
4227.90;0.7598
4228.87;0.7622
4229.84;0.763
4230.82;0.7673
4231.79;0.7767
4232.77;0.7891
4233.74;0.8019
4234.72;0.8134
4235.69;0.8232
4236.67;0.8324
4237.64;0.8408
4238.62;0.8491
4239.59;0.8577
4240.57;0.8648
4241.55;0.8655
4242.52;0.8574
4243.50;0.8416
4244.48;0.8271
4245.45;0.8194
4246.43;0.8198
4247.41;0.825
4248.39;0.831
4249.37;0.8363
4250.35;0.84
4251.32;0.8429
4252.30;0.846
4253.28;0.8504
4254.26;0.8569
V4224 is 4224.0 Ang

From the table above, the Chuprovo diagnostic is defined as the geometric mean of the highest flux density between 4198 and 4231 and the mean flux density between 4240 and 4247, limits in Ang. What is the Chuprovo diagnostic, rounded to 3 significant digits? 0.884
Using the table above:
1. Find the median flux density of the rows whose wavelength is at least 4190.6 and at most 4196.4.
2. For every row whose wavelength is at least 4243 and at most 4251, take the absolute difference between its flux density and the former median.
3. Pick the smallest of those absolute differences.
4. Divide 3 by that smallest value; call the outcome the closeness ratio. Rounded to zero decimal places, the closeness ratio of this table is 10000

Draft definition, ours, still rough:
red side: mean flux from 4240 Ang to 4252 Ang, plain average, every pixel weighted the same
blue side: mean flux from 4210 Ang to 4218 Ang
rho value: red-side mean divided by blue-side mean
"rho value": 1.07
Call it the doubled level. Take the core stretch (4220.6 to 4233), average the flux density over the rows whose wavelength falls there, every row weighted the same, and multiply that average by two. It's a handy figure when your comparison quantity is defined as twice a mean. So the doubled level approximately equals 1.53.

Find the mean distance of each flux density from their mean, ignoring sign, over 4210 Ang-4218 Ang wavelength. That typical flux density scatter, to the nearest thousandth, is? 0.033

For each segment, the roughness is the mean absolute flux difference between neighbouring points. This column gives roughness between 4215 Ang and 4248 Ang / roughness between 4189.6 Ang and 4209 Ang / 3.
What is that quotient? 0.25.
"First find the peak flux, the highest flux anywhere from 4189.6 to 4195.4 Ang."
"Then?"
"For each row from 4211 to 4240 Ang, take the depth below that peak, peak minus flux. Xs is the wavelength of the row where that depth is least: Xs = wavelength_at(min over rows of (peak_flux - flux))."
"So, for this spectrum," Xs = 4239.59 Ang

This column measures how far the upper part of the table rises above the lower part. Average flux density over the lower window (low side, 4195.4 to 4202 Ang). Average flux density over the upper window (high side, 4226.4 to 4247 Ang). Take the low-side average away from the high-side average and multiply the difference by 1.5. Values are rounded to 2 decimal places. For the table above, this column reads -0.10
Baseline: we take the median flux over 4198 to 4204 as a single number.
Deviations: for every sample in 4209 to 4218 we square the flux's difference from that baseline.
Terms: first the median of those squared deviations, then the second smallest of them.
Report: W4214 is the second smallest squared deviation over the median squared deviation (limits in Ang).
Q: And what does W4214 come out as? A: 0.10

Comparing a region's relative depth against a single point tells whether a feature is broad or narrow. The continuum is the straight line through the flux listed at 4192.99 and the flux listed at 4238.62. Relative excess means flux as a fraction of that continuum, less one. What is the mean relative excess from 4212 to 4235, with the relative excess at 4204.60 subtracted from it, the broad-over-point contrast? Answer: -0.10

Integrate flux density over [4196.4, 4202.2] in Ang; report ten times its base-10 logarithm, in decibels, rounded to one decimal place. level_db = 7.1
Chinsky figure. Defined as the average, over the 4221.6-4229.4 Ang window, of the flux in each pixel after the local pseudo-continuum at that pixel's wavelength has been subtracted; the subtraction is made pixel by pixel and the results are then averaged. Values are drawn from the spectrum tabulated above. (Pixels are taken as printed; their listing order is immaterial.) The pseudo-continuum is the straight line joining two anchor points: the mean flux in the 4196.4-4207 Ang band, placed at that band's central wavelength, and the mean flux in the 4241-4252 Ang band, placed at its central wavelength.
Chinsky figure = -0.10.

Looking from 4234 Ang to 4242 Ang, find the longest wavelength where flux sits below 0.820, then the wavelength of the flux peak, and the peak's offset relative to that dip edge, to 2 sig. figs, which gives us 6.8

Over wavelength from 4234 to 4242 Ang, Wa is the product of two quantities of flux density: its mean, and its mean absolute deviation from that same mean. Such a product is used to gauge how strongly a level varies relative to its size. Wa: 0.013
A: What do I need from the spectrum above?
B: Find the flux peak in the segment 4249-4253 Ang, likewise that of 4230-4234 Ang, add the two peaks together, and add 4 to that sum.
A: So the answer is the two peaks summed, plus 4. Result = 5.65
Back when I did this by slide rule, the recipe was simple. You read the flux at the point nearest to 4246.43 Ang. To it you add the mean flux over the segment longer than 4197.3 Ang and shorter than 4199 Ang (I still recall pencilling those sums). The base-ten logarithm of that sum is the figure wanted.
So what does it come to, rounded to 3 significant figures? 0.235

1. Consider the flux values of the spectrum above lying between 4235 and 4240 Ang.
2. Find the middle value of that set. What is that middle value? 0.84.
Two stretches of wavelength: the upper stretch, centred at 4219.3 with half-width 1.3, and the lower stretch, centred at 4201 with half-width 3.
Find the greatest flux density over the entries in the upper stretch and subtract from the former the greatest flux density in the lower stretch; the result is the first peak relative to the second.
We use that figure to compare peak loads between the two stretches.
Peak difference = -0.05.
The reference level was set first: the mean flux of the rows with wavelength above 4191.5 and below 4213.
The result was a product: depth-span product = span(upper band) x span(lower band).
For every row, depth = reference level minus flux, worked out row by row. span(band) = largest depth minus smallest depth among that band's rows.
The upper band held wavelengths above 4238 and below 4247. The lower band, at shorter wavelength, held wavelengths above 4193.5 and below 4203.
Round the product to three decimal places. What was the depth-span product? 0.003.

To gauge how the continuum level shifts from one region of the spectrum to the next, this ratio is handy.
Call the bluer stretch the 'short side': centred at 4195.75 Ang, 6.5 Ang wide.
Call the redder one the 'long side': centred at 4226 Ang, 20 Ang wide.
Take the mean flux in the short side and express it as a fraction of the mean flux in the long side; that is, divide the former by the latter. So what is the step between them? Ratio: 1.101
